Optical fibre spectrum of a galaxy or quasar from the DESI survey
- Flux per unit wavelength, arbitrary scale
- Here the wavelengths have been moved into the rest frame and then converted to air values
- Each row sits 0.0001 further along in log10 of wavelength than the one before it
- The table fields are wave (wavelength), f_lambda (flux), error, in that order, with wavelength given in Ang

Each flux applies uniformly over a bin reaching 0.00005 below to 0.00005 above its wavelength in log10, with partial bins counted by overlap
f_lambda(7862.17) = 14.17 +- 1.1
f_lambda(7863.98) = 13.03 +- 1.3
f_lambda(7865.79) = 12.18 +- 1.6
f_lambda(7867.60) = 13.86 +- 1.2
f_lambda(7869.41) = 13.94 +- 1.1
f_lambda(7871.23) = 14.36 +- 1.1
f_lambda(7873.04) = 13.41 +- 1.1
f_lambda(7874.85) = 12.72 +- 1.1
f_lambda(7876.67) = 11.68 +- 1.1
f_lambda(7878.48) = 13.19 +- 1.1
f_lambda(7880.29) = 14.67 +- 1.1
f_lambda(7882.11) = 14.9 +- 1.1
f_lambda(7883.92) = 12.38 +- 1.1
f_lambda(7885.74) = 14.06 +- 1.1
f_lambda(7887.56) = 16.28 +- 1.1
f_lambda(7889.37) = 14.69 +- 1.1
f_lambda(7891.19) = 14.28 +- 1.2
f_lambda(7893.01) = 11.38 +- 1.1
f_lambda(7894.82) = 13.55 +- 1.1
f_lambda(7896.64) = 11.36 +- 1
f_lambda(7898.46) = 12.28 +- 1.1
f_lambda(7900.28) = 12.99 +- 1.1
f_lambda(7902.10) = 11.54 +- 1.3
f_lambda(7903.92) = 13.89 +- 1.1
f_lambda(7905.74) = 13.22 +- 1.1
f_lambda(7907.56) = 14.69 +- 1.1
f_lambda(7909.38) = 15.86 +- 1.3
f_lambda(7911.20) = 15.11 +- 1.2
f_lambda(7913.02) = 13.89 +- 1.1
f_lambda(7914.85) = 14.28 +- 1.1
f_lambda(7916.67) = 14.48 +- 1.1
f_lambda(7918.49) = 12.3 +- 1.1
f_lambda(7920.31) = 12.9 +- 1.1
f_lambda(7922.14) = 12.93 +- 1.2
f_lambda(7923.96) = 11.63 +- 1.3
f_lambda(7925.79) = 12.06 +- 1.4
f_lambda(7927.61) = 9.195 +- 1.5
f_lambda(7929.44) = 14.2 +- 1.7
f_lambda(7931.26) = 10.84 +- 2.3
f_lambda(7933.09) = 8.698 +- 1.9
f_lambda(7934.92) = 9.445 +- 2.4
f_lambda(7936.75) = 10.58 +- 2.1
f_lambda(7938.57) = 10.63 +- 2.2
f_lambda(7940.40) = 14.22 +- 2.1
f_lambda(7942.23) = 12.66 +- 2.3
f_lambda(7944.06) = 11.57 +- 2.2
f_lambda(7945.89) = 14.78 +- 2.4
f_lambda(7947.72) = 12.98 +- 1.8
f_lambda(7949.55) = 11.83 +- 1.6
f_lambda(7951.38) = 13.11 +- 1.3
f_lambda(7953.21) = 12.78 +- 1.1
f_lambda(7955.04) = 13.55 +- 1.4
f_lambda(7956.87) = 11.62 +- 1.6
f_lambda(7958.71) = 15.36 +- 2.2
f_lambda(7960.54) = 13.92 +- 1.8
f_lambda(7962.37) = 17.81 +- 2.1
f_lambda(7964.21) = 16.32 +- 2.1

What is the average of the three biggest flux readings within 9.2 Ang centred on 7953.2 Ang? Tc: 13.15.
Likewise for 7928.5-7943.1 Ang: 13.69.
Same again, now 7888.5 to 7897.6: 14.17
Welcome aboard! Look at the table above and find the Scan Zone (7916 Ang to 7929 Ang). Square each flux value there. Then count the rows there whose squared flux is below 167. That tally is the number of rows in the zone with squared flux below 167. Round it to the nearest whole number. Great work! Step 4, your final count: 5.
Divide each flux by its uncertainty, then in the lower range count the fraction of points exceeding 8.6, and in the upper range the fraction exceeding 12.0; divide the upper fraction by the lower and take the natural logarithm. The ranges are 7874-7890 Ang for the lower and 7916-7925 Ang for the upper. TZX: -1.61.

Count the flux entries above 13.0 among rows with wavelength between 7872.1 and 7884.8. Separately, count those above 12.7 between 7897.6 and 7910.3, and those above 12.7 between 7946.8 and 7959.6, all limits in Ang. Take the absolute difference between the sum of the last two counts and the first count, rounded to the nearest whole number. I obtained 6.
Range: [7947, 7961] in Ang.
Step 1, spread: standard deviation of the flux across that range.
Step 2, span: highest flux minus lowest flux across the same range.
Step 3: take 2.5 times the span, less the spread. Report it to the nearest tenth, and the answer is 8.2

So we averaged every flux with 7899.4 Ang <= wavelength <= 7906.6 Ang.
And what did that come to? 12.9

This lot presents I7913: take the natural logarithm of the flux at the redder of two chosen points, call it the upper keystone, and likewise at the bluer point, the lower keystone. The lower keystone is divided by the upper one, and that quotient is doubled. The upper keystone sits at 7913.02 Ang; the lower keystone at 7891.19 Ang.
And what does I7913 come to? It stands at 2.02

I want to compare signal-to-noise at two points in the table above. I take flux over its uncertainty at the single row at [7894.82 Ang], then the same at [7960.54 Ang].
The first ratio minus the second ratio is 5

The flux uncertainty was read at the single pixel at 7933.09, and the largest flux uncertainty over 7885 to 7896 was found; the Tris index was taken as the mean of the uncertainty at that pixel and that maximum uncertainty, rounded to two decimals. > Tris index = 1.55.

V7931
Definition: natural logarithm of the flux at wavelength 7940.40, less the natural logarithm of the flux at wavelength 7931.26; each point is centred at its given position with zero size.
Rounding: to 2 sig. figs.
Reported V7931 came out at 0.27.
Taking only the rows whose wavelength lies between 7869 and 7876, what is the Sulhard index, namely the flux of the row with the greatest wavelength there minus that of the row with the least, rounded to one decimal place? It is -1.2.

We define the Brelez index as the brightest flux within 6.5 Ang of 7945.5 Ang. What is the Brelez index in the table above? 14.78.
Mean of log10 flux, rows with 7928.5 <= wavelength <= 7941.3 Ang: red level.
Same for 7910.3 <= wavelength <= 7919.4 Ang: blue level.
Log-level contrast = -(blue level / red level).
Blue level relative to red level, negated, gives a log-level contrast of -1.10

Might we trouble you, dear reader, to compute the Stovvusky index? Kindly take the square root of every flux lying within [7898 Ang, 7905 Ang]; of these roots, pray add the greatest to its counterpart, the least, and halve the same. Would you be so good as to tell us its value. 3.56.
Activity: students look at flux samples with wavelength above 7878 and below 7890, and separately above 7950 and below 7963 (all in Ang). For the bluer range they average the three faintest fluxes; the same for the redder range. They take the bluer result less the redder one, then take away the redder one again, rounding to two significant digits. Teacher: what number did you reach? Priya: -12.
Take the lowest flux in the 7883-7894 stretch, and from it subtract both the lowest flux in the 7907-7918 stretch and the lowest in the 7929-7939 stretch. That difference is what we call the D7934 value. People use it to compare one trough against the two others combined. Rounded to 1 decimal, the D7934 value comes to -11.2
